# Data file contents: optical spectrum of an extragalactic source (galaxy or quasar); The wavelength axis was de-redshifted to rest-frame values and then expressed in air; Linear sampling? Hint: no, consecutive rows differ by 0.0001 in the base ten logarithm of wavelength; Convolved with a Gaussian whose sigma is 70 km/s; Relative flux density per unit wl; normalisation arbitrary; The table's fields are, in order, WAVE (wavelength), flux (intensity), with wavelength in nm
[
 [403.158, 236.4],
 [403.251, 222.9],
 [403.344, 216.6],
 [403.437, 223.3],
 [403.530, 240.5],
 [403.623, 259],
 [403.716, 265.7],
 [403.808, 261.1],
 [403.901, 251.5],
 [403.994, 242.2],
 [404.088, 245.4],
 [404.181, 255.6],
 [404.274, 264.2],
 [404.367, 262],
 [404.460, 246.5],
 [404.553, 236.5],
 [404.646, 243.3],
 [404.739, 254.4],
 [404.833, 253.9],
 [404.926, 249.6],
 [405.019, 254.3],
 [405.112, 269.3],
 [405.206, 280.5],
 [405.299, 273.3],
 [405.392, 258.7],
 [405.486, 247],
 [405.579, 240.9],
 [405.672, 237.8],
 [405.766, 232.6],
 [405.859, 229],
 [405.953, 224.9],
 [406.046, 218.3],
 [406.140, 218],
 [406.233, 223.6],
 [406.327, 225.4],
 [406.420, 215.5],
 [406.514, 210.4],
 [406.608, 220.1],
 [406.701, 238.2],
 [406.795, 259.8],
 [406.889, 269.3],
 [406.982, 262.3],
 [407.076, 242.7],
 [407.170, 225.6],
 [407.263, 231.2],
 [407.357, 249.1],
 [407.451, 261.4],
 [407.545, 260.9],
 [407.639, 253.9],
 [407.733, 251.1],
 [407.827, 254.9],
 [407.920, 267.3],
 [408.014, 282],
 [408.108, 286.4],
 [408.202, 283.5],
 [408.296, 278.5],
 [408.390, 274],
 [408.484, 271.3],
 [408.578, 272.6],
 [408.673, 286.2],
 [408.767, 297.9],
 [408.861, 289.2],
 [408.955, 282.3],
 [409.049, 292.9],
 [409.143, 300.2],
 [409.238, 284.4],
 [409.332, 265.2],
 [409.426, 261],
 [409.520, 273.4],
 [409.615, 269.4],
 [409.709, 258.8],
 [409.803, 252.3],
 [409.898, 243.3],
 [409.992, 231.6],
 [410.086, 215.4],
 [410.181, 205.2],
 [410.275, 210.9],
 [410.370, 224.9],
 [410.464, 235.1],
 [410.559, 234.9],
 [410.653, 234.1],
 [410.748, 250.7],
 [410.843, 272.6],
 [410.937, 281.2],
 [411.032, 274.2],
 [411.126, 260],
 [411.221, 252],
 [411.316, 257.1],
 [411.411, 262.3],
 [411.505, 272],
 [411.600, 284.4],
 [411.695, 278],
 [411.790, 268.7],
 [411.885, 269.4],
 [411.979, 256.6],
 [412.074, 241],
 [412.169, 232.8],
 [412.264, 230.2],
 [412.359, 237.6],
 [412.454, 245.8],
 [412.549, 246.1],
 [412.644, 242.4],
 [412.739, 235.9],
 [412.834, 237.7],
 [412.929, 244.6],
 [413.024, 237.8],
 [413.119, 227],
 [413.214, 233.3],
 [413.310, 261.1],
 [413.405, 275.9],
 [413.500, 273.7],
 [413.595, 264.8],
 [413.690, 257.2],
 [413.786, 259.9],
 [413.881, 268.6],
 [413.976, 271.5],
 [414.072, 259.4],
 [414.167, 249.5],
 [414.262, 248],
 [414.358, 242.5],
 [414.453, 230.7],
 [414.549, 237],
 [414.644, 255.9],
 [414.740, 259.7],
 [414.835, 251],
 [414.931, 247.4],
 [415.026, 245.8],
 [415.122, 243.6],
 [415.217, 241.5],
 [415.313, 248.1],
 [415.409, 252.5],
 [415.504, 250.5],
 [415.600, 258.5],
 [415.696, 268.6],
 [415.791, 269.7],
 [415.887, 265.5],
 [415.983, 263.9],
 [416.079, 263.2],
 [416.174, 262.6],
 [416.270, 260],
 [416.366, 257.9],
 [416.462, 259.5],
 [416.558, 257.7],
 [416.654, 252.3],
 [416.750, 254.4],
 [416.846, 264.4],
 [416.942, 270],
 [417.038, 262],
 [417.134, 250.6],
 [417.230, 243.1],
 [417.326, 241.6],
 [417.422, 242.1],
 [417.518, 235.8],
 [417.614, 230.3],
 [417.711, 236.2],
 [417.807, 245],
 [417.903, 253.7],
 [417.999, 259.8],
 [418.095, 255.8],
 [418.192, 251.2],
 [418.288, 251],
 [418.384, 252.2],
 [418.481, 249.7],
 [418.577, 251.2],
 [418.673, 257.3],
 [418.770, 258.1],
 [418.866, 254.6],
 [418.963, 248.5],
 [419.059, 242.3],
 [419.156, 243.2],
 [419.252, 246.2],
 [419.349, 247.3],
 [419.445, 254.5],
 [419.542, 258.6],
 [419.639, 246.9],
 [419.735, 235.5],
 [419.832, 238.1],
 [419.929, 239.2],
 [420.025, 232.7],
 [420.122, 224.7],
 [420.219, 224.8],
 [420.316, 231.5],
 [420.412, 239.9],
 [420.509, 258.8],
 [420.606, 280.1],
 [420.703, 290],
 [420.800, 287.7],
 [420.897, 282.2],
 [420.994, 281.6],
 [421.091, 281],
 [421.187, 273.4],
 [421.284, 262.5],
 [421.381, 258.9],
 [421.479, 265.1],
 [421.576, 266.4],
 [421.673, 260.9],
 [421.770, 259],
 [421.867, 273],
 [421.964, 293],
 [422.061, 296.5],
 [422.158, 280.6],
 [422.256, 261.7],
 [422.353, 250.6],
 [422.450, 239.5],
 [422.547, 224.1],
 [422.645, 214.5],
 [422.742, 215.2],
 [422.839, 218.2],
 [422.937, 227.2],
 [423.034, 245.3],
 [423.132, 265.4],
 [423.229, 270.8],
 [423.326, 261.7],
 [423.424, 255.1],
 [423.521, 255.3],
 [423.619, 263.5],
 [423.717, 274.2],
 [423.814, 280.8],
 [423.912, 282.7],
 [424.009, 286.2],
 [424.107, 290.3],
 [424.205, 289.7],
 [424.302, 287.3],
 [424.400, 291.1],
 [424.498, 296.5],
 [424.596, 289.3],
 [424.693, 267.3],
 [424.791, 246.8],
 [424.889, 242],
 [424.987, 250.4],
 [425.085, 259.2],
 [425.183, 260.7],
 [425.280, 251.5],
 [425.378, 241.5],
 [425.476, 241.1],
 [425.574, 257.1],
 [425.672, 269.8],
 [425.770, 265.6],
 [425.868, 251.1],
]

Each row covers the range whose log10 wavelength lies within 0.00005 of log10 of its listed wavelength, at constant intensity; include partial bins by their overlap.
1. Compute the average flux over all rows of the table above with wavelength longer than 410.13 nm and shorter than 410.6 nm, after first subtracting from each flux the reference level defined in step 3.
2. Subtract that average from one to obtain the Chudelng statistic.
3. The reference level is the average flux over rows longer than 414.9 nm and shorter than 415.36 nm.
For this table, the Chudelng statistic 24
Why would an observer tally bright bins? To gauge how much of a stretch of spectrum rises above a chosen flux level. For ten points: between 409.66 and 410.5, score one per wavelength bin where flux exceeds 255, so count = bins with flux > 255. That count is 1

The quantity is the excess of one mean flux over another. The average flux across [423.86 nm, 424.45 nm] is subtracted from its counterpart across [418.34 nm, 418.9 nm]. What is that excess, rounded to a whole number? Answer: -34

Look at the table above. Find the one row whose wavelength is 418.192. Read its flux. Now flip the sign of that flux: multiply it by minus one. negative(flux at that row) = -251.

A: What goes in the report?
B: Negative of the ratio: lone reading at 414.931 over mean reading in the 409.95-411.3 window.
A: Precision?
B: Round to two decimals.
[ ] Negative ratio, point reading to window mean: -1.02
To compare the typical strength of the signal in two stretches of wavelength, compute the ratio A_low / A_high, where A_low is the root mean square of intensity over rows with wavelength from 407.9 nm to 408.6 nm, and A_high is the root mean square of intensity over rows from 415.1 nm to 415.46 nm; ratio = 1.12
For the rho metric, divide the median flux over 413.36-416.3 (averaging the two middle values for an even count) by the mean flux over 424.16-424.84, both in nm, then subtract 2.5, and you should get -1.58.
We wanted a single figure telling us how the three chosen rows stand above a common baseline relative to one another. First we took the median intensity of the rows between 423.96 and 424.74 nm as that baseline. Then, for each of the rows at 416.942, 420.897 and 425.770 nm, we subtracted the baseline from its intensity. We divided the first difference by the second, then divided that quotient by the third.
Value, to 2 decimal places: -0.11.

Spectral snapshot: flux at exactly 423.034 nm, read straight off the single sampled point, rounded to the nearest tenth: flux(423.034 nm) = 245.3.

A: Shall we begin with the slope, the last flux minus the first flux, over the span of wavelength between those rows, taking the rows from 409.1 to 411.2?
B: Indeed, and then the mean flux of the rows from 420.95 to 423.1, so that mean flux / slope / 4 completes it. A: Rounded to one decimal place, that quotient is -3.2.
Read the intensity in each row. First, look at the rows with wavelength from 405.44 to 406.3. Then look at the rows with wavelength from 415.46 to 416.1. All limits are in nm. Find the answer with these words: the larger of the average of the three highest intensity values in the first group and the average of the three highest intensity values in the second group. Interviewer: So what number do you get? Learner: 268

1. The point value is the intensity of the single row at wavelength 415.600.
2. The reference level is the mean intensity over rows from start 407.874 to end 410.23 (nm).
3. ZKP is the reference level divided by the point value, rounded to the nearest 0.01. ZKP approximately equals 1.04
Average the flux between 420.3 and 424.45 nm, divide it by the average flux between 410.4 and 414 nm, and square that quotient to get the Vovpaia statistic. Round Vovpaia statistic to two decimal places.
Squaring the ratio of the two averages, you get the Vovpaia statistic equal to 1.08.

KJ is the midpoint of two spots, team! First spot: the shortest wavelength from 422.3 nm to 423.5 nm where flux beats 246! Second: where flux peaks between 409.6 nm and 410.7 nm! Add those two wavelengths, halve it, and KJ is 415.98 nm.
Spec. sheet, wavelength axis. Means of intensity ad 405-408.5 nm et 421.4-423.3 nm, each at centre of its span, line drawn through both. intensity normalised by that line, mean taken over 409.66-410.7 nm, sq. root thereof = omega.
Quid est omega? 0.96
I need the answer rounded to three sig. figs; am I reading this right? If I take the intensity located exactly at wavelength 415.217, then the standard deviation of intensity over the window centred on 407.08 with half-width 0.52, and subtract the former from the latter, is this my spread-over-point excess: -225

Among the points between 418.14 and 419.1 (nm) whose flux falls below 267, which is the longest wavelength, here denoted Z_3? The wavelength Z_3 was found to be 419.059 nm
